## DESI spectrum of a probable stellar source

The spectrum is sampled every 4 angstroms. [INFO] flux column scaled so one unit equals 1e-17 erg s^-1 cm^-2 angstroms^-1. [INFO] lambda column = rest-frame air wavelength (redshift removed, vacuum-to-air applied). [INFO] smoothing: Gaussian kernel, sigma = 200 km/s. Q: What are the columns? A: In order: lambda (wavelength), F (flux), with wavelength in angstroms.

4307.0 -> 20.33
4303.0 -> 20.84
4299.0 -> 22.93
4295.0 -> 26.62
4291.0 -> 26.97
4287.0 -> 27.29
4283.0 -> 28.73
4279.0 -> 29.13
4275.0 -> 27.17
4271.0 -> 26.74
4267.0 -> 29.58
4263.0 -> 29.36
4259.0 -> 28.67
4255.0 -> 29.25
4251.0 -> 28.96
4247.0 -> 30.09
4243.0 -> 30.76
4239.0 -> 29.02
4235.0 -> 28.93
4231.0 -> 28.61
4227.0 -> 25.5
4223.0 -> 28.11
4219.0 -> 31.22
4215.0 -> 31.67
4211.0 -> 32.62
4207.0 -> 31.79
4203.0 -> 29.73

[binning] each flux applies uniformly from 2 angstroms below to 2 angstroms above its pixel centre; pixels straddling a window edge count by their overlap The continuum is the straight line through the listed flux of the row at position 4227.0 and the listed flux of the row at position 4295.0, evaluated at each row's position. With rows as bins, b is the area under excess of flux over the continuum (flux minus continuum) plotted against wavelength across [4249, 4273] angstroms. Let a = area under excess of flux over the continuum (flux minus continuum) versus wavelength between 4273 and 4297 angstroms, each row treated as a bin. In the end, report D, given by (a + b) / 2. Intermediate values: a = 29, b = 65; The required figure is 47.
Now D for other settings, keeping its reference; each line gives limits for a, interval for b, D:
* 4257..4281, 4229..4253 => 71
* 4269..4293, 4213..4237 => 58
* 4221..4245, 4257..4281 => 62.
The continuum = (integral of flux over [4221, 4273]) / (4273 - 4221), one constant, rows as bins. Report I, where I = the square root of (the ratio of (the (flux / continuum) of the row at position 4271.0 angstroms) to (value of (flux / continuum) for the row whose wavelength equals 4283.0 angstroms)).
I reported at 0.96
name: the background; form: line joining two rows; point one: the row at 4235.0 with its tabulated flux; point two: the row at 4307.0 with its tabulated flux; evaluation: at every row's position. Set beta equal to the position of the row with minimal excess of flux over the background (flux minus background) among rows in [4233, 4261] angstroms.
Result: 4235.0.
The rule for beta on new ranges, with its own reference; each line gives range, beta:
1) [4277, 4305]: 4303.0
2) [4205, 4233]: 4227.0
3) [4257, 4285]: 4271.0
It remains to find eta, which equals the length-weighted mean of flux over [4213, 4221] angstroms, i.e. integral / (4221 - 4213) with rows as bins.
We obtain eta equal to 31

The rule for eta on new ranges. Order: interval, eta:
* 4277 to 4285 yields 29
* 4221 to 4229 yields 27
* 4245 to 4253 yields 30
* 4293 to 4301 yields 25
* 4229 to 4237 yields 29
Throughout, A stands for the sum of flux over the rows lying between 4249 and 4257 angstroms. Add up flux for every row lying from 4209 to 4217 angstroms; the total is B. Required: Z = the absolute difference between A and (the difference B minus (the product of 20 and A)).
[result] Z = 1158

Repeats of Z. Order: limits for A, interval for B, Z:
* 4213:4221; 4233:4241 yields 1263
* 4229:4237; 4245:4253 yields 1149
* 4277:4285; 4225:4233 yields 1161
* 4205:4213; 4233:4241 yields 1295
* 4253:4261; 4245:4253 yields 1157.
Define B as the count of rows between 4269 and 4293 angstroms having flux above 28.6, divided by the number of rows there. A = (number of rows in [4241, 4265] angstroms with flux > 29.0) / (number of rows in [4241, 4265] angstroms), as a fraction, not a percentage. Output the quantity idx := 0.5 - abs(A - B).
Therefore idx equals 0.17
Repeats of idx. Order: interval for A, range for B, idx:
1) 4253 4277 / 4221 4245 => 0.33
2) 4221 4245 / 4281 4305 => 0.33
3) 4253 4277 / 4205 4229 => 0.33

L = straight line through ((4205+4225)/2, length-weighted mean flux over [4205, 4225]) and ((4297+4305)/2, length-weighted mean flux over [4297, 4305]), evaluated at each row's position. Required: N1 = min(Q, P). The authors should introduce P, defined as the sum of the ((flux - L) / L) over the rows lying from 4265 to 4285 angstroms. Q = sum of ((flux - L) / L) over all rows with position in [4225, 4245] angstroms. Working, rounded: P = 0.7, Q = -0.1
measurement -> -0.06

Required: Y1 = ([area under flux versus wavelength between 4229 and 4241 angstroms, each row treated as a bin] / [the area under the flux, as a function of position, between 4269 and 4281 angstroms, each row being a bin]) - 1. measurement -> 0.04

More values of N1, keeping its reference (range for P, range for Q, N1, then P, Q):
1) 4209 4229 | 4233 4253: -0.14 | -0.1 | 0.3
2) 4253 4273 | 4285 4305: 0.52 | 0.5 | 0.5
